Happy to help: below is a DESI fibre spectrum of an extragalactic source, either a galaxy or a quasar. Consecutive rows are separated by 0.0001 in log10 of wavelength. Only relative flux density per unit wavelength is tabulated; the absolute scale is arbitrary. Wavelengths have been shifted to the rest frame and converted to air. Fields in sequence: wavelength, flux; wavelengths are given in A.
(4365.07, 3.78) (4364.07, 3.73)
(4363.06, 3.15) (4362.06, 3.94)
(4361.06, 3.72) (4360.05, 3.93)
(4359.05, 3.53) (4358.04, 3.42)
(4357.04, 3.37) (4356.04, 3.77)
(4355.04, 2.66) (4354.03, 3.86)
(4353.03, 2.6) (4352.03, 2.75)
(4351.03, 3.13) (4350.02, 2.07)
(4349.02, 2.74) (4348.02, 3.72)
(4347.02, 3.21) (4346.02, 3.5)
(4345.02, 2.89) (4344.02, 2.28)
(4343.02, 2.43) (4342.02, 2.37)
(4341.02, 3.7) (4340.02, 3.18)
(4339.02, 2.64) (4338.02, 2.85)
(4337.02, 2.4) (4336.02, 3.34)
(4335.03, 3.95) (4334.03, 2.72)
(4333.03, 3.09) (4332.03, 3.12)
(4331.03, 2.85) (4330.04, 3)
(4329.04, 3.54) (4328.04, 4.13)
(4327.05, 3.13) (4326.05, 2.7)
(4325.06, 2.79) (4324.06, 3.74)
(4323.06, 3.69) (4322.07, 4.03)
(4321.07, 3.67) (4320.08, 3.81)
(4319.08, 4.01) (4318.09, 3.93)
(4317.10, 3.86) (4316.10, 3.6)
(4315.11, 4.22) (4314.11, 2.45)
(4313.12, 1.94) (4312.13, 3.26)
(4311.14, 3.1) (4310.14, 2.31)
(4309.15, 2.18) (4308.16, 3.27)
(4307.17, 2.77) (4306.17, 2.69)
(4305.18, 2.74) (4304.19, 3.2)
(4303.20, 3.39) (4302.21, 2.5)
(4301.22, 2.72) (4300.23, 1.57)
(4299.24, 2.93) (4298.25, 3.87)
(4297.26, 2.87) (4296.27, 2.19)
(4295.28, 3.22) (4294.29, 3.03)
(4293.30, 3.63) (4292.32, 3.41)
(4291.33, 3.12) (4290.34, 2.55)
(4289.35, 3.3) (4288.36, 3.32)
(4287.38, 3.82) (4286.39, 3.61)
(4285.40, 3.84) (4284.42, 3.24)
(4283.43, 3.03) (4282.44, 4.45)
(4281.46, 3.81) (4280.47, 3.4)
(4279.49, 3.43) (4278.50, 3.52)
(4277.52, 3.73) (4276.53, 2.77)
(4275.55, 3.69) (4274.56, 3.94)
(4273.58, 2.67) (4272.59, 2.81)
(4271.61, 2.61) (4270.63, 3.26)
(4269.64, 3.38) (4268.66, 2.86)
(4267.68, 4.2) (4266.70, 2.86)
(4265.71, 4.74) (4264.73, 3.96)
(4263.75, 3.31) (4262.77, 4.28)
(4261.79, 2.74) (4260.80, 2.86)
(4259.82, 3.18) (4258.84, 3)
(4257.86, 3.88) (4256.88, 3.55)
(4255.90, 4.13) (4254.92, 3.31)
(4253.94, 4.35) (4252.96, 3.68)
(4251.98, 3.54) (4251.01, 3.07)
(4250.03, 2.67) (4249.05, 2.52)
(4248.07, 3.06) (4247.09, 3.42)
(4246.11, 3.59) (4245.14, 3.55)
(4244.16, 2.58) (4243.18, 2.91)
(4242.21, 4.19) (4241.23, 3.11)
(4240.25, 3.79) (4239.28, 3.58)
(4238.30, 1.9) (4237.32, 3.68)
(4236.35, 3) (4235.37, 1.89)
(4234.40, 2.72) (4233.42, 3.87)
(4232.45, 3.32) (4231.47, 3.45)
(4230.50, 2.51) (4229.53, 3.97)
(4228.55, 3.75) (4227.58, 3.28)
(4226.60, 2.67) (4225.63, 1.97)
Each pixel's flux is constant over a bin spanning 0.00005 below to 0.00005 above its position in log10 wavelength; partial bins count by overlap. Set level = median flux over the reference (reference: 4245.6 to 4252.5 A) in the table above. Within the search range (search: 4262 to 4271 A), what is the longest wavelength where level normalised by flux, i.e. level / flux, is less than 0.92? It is 4269.64 A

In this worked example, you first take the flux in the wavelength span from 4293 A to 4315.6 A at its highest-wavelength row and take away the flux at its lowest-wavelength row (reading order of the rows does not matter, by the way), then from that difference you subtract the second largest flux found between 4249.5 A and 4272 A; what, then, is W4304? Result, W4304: -3.76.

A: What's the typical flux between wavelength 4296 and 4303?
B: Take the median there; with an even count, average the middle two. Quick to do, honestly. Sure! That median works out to 2.72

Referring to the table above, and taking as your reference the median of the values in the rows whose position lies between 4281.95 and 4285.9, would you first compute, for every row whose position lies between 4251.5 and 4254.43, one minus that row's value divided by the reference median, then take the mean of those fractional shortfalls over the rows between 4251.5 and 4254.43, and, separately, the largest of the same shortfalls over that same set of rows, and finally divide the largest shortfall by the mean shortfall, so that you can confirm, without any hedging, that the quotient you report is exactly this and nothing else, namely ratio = 0.00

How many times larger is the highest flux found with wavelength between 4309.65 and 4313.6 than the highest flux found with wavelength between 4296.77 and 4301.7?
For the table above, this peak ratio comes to 0.84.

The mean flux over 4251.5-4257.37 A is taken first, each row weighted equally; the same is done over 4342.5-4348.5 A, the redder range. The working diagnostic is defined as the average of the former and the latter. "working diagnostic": 3.38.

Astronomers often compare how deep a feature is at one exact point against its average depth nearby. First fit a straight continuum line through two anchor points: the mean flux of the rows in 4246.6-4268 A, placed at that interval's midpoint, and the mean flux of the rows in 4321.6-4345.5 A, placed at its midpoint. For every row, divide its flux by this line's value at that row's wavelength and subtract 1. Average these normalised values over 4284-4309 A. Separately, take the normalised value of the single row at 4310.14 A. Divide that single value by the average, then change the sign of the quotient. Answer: -4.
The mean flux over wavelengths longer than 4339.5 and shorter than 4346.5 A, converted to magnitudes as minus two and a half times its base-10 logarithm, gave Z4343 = -1.16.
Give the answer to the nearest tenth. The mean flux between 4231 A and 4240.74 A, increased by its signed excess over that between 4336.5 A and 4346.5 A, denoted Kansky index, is 3.4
